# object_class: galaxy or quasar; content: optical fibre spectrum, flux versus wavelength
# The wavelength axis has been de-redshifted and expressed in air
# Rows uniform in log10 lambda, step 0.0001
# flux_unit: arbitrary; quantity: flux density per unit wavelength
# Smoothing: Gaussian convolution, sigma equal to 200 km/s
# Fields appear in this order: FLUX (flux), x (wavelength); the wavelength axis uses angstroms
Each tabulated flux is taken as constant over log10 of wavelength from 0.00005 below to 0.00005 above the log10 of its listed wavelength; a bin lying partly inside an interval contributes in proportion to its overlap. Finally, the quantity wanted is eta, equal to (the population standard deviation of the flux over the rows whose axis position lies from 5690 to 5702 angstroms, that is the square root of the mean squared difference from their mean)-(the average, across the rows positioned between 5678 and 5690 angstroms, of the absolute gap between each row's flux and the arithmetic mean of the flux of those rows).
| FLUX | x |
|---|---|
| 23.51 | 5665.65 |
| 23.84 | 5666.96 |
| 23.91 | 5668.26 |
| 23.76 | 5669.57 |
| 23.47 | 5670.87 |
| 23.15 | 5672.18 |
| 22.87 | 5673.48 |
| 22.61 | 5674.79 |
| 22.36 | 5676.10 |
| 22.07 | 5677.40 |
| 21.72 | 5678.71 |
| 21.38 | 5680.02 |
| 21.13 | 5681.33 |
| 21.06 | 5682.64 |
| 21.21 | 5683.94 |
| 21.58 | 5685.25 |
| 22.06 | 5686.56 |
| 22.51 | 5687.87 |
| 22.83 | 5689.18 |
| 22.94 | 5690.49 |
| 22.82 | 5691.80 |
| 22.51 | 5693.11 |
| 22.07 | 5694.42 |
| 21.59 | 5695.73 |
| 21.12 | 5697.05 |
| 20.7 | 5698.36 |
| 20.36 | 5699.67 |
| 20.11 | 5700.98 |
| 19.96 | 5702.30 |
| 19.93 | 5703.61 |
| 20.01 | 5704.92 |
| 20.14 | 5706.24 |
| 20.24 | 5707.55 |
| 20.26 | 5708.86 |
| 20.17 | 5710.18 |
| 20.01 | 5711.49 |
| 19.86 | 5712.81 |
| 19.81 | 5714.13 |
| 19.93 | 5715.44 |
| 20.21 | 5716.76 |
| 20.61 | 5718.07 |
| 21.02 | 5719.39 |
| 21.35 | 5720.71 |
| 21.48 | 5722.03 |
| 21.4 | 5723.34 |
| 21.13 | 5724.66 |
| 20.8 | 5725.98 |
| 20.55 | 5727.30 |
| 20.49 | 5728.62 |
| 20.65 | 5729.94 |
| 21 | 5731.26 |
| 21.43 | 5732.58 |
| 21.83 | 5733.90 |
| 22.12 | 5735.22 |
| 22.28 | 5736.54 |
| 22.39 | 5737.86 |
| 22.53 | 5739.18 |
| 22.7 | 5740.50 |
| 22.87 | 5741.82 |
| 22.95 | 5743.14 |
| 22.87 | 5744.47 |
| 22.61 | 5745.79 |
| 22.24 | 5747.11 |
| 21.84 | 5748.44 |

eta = 0.51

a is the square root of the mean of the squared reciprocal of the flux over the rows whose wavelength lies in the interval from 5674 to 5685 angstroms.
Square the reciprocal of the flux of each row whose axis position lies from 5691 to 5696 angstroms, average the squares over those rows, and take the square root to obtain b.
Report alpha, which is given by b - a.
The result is -0.0012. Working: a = 0.0461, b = 0.0450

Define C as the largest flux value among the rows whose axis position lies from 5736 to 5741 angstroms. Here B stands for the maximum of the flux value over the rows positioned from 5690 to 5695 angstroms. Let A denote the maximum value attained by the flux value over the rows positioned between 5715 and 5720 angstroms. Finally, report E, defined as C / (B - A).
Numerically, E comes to 12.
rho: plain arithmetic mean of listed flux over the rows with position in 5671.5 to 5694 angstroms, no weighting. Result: 22.2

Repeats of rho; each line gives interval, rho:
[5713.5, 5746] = 21.5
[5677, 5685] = 21.4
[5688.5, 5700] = 21.9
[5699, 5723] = 20.3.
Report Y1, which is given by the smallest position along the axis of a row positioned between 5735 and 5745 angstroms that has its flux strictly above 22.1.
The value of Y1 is 5735.22 angstroms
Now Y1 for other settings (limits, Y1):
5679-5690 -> 5687.87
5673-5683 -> 5673.48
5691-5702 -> 5691.80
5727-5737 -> 5735.22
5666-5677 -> 5666.96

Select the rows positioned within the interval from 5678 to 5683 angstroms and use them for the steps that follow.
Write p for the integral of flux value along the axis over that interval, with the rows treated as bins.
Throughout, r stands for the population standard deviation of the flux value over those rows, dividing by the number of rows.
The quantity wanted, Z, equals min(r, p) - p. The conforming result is -106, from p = 107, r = 0.26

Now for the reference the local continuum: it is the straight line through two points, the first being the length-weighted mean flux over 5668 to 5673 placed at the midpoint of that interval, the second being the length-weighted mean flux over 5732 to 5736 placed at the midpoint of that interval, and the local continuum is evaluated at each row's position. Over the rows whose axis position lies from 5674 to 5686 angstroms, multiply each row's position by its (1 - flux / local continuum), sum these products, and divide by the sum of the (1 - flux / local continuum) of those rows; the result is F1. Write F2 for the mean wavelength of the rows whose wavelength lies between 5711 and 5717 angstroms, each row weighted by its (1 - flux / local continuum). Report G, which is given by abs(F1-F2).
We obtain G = 33.3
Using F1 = 5680.8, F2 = 5714.0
